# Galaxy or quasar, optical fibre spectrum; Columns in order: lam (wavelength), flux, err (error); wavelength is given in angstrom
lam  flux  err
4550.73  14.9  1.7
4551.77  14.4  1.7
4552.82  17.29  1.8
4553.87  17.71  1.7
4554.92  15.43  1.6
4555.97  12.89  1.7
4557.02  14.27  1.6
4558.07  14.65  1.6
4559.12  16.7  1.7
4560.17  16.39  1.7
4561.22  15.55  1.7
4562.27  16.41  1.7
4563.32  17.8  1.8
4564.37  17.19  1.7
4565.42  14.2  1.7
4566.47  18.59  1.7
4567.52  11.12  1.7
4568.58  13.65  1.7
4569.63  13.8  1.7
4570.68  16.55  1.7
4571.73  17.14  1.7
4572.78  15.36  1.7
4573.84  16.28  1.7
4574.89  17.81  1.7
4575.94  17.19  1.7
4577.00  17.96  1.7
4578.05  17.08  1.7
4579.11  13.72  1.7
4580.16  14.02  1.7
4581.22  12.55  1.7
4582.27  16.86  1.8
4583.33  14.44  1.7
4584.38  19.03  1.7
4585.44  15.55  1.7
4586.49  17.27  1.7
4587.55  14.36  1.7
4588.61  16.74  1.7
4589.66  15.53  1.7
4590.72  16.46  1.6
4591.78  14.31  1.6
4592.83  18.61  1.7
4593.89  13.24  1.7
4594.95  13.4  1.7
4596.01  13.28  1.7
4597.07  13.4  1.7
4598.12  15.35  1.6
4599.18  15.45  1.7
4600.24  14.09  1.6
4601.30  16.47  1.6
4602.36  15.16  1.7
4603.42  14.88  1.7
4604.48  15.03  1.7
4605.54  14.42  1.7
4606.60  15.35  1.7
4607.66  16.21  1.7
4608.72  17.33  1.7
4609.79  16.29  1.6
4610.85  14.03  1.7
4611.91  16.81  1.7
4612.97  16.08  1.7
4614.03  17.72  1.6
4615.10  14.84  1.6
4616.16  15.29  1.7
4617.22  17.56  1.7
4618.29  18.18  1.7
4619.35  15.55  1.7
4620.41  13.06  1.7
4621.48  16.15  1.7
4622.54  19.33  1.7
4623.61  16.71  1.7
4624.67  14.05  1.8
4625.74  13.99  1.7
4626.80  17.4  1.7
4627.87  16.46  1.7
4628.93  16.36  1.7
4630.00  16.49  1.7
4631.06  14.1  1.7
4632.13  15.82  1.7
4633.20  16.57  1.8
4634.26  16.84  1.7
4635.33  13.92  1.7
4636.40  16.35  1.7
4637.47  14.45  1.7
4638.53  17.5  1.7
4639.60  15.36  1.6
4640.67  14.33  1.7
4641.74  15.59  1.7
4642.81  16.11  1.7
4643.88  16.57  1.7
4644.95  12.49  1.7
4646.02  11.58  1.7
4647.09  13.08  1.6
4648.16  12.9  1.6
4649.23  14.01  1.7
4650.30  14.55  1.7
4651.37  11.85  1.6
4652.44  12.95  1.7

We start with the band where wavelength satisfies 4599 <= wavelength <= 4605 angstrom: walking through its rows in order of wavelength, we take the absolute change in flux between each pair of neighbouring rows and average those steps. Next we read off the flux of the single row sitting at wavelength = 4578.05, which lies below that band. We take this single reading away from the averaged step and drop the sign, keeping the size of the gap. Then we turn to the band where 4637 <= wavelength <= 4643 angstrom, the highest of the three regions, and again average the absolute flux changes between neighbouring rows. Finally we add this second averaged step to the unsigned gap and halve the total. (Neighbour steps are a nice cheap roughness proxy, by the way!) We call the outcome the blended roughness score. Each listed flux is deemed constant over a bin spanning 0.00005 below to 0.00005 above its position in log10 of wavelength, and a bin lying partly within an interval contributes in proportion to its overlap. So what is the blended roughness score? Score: 8.8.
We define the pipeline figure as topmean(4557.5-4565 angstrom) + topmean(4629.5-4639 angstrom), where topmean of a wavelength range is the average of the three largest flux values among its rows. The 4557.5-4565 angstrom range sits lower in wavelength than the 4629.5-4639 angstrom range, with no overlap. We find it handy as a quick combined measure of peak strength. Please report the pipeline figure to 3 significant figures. 34.2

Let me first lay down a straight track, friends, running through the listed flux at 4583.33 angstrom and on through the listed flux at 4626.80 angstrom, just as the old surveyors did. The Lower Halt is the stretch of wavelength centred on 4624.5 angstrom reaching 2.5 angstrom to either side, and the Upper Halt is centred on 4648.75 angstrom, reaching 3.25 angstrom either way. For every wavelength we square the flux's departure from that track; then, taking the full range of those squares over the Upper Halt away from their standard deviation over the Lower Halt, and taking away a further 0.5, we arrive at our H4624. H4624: -28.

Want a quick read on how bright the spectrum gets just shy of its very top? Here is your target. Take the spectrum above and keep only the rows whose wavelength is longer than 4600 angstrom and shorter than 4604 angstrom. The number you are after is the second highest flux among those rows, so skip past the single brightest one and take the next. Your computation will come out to 15.16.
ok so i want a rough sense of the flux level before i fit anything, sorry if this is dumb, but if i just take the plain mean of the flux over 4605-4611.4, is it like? 15.6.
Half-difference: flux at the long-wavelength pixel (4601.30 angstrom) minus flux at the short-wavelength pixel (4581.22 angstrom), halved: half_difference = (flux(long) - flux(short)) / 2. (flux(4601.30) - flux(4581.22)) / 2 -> 2.0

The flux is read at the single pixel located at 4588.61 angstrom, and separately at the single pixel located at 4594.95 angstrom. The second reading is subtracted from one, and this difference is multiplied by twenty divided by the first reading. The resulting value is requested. -15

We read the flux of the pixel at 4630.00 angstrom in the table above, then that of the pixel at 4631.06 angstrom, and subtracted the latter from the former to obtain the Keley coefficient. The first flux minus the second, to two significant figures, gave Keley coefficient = 2.4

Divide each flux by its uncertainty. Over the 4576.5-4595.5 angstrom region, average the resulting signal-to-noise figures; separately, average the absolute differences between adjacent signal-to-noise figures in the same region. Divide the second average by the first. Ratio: 0.151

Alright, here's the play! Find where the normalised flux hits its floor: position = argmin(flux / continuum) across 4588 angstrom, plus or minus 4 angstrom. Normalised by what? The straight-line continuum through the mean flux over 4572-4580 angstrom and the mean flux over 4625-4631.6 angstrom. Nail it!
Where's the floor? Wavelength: 4591.78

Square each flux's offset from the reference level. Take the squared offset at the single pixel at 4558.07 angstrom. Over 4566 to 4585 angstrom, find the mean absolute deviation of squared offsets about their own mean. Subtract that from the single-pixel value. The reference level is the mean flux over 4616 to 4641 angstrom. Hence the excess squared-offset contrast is -2.0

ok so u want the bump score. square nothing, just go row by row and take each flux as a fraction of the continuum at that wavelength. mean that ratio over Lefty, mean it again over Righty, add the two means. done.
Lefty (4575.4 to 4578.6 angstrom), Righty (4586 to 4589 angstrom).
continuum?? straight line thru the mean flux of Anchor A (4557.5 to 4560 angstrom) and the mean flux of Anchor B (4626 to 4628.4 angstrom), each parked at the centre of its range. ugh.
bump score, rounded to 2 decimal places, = 2.08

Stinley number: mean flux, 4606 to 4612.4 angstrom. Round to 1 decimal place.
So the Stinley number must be 16.0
